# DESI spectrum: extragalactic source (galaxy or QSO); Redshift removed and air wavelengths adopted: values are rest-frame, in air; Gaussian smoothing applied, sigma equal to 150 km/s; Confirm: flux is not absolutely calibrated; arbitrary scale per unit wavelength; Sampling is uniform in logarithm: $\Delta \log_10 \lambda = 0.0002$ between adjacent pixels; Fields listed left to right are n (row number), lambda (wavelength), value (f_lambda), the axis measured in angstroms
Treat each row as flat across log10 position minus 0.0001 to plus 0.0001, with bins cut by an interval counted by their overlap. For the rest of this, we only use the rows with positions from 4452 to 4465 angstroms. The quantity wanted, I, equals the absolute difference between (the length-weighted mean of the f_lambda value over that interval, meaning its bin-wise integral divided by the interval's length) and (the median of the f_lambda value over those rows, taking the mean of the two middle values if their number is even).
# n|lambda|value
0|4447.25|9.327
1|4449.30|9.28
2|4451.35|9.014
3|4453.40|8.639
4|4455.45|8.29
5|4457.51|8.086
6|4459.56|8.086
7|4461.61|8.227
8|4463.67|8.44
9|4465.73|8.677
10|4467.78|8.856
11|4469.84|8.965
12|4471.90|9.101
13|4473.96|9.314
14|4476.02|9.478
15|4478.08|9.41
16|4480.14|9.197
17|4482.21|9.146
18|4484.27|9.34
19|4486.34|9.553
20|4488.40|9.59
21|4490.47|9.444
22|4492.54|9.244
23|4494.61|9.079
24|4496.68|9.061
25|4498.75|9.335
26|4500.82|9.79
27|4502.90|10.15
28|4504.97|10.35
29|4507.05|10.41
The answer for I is 0.061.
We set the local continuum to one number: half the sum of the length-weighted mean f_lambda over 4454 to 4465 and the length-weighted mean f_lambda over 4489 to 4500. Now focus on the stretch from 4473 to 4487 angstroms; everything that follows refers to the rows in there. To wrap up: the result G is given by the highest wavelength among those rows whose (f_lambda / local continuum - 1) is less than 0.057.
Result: 4482.21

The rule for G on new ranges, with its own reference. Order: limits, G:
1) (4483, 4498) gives 4496.68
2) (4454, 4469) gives 4467.78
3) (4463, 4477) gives 4471.90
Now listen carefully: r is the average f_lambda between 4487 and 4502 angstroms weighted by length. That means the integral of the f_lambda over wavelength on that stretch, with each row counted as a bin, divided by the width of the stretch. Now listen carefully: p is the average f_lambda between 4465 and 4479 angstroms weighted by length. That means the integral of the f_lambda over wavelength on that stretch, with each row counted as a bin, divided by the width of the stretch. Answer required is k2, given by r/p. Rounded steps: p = 9.1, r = 9.4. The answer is 1.03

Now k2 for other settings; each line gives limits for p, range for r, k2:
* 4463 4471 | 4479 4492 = 1.07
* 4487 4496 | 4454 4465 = 0.88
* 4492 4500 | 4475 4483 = 1.01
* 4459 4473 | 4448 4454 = 1.04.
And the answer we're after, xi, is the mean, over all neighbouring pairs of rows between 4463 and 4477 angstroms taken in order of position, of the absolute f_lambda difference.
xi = 0.173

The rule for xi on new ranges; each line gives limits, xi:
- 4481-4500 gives 0.156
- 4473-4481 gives 0.148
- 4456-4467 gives 0.148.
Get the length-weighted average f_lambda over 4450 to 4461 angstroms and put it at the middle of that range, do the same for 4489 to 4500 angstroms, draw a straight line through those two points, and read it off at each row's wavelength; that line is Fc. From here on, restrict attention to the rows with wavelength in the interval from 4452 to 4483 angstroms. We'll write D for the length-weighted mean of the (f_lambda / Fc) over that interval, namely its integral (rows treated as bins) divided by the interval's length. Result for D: 1.01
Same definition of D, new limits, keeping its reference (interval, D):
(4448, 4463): 1.01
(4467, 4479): 1.04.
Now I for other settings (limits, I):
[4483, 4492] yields 0.036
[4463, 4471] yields 0.013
